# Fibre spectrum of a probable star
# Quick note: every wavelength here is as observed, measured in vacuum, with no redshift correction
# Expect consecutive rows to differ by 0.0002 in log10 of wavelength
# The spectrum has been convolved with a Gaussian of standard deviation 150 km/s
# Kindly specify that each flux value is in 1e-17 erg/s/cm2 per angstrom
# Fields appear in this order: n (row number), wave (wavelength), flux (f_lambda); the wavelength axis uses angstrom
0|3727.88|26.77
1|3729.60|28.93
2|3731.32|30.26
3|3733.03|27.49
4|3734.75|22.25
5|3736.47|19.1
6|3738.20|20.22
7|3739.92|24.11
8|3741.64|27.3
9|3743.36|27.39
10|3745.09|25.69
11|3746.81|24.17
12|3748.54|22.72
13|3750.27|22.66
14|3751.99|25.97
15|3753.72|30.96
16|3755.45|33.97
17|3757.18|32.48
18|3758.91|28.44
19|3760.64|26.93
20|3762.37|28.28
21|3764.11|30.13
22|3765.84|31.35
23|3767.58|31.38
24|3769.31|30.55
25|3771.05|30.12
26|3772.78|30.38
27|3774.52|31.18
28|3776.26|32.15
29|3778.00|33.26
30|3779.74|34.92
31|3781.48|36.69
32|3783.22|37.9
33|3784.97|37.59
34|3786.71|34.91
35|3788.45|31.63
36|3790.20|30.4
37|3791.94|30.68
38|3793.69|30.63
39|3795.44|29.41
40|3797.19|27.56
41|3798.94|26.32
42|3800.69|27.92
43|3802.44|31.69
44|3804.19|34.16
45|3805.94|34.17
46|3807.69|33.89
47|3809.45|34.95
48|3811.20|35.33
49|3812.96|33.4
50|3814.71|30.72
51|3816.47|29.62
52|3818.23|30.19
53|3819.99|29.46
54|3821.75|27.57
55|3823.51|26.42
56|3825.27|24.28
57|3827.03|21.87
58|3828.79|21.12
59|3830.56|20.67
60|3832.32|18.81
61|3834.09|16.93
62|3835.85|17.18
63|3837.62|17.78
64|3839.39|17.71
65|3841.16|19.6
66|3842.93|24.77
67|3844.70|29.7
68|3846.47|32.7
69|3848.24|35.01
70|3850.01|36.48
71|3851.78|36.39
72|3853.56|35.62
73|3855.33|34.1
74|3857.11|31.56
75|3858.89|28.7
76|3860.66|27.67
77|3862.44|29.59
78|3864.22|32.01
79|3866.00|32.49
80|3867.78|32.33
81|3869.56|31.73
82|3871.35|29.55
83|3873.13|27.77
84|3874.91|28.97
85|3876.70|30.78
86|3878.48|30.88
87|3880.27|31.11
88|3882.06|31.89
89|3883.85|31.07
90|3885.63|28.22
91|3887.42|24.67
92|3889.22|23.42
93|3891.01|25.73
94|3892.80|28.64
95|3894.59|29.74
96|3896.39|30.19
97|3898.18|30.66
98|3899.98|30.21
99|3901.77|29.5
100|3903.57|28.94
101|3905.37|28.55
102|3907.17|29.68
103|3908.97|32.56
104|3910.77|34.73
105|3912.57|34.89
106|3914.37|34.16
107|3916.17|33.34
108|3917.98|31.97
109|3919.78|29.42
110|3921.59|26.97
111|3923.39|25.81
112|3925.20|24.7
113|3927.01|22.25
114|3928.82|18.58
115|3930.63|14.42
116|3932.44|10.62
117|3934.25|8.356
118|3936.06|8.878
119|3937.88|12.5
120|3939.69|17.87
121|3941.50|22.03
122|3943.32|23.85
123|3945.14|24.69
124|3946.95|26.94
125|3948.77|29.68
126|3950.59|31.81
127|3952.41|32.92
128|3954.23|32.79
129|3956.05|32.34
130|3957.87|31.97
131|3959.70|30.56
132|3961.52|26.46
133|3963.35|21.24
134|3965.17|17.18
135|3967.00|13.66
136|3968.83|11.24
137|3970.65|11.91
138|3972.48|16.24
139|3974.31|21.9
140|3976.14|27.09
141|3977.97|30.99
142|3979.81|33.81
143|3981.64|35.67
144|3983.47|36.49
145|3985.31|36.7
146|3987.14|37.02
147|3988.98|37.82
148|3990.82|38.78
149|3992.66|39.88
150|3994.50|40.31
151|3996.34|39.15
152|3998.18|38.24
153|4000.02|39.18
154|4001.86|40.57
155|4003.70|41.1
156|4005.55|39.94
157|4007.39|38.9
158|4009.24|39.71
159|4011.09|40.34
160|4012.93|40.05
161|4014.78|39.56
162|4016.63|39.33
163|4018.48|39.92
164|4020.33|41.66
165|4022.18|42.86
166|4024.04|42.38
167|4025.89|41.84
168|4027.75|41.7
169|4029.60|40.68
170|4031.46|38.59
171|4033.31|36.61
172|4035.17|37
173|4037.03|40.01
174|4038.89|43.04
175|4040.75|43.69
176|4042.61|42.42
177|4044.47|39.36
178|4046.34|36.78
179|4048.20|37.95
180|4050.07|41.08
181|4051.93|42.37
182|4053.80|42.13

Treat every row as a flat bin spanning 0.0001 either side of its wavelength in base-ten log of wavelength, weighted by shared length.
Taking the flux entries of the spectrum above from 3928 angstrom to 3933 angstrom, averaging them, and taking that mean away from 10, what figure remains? -5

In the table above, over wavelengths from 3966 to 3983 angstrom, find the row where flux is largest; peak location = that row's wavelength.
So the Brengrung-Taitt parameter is 3981.64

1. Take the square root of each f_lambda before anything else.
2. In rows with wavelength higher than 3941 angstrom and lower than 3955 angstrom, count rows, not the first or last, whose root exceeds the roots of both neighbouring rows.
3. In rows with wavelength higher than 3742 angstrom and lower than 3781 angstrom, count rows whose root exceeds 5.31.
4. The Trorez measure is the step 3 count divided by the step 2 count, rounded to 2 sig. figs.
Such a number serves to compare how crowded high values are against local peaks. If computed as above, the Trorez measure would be 15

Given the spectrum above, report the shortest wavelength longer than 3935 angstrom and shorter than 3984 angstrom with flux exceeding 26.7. 3946.95 angstrom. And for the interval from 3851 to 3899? 3851.78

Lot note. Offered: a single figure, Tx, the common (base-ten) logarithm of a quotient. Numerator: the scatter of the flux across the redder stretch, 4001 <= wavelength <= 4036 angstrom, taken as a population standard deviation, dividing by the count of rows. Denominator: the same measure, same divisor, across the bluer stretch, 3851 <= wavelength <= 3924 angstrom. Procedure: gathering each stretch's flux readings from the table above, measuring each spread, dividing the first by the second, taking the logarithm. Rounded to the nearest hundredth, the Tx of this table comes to -0.25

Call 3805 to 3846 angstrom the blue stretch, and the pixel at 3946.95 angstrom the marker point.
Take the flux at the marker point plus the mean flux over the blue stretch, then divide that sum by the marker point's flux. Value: 1.96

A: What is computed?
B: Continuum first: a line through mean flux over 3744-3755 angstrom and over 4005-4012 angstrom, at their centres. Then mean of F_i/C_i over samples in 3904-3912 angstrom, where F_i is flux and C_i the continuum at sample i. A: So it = 0.92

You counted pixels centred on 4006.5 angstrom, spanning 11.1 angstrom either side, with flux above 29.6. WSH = 12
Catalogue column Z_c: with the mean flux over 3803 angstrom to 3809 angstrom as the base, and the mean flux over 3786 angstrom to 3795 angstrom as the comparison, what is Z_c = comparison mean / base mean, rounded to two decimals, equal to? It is 0.93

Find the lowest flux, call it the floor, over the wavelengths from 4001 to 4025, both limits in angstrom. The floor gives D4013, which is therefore 38.9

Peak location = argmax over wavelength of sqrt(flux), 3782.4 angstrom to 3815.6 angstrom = 3783.22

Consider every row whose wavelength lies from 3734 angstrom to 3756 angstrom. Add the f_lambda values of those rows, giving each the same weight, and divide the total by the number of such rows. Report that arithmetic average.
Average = 25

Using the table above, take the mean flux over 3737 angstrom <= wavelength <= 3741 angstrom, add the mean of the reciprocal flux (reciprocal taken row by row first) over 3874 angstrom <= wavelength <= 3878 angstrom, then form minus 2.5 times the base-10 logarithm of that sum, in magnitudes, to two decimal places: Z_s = -3.37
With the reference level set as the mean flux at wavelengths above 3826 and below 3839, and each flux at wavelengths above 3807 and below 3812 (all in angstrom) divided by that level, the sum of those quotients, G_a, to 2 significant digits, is 5.4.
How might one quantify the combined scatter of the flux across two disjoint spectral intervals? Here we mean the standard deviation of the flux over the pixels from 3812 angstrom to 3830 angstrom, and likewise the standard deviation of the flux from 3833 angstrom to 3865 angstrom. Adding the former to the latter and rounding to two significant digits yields 11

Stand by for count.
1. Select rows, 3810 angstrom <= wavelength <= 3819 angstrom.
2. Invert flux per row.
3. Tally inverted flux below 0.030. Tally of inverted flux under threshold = 2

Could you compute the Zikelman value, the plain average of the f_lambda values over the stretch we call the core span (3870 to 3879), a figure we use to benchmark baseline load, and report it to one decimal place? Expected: 29.6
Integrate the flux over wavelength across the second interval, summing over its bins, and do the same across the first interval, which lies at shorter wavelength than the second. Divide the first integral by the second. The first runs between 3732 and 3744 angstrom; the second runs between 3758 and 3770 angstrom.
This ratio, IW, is 0.81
